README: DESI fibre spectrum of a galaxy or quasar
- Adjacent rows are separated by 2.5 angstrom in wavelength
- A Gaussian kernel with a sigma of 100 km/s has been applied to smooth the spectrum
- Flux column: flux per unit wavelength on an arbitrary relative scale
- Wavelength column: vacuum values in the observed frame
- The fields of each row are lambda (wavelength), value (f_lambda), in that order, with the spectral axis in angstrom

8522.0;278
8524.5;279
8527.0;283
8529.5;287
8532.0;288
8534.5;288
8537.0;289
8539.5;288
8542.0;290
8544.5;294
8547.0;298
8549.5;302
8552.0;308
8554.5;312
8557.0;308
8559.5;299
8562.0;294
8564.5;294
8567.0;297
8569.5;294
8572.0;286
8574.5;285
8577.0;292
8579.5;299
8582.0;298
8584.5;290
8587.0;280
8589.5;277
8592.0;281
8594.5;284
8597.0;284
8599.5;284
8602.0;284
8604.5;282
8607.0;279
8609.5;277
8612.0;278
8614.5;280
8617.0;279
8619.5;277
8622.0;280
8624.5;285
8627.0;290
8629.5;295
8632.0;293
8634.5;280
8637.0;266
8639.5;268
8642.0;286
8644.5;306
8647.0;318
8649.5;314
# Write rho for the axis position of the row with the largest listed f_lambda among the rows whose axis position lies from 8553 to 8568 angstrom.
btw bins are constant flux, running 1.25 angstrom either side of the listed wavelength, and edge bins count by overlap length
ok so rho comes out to 8554.5 angstrom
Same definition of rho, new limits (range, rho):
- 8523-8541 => 8537.0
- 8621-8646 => 8644.5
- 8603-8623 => 8604.5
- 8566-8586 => 8579.5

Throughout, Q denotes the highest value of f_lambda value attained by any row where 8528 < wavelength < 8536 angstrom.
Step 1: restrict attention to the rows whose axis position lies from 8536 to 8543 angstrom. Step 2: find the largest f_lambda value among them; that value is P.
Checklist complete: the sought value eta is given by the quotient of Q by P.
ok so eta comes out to 0.99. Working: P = 290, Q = 288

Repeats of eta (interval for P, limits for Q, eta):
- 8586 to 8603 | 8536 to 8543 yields 1.02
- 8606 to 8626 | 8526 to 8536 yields 1.01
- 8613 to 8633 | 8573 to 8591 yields 1.01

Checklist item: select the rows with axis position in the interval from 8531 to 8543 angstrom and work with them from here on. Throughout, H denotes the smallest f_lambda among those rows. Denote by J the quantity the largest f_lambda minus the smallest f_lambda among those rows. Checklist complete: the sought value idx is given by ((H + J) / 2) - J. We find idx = 143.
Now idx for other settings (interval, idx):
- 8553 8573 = 130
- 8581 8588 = 131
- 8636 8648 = 107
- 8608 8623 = 137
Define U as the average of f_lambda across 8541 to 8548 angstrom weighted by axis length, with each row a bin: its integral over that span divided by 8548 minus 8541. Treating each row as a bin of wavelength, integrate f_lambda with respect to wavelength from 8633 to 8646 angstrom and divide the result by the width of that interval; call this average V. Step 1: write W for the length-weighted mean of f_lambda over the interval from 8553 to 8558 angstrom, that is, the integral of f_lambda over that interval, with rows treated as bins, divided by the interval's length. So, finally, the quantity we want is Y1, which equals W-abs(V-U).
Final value 298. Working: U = 294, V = 282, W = 310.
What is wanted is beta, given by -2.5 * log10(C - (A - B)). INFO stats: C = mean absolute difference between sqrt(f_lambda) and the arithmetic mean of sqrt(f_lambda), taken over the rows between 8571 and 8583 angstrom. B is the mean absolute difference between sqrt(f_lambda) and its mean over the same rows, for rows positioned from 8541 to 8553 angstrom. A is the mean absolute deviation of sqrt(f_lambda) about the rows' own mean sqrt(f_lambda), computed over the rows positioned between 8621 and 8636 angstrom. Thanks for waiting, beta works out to 2.1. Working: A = 0.162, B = 0.15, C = 0.15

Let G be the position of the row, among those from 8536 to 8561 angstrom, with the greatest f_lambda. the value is 8554.5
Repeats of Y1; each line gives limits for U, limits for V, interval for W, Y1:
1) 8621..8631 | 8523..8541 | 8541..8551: 295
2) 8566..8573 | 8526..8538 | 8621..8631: 282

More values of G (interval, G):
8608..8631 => 8629.5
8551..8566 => 8554.5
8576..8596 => 8579.5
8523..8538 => 8537.0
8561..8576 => 8567.0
